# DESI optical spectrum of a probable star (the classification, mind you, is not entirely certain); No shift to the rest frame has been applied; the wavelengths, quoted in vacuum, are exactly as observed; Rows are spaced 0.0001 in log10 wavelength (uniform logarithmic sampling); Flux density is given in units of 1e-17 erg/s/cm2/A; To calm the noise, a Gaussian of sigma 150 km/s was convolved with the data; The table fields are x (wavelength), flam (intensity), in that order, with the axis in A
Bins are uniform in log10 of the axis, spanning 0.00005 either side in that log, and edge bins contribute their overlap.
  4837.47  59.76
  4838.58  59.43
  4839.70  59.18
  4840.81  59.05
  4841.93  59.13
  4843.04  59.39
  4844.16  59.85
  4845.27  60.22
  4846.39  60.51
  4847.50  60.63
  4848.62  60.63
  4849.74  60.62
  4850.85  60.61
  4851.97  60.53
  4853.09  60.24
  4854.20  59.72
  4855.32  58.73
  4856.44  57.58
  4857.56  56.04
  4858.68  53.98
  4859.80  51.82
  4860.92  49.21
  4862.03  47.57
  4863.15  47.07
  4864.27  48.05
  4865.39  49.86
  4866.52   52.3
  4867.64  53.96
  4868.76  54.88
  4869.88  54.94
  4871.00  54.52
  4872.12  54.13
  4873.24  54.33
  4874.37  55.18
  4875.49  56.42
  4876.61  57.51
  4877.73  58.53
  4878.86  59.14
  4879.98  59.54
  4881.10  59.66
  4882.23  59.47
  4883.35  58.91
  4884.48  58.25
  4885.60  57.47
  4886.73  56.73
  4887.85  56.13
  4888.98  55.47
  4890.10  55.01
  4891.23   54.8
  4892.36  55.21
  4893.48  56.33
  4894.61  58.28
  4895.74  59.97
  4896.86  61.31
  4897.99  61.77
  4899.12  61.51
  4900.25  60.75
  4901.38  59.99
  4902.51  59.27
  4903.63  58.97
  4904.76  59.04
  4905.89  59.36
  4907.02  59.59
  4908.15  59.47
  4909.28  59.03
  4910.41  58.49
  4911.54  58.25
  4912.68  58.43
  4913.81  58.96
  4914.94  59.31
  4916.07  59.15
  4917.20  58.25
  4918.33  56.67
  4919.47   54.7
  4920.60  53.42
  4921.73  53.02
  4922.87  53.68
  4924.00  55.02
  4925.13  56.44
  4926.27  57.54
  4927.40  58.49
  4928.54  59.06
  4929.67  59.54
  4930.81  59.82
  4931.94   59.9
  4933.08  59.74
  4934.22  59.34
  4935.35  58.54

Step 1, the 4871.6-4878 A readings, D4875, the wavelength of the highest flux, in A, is 4877.73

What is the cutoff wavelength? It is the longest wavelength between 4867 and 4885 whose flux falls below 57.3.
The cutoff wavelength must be 4875.49 A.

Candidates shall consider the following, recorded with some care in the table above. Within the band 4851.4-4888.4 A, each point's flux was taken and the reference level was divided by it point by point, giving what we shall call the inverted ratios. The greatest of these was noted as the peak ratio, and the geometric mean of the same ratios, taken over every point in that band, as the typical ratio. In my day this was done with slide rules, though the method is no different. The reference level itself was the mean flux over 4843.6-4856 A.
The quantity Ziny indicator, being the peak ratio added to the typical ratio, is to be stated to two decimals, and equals 2.37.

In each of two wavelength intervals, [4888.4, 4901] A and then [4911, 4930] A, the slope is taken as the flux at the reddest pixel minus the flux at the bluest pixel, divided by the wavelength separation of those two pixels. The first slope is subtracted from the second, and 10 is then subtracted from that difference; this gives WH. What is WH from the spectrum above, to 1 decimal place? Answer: -10.4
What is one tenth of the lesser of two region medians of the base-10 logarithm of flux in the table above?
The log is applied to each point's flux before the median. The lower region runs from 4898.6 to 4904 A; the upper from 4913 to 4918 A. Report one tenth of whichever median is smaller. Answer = 0.1771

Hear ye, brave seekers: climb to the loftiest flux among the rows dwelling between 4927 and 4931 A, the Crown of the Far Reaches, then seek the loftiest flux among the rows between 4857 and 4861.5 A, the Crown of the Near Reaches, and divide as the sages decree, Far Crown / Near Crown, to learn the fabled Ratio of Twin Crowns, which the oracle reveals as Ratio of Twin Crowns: 1.07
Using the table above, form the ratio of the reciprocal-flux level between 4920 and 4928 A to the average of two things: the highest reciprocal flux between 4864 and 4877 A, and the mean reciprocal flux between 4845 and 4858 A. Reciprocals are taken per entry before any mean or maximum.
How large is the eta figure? 0.96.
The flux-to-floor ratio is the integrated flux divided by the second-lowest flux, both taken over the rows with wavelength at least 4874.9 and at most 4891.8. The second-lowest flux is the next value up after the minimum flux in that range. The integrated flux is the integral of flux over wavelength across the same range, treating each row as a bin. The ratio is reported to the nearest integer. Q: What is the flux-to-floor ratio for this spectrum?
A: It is 18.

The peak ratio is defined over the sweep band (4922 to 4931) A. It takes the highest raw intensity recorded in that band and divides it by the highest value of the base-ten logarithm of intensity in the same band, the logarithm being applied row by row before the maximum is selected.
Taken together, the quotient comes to 33.7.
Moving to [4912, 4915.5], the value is 33.4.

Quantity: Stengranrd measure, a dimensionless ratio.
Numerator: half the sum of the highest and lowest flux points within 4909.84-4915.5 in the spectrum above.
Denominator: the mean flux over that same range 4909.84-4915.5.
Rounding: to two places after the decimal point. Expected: 1.00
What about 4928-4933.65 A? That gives 1.00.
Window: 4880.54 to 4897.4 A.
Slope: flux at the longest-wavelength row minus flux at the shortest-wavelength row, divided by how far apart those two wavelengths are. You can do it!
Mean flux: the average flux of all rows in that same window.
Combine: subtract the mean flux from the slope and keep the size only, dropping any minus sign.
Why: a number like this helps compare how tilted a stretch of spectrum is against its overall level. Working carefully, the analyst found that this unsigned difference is 57.4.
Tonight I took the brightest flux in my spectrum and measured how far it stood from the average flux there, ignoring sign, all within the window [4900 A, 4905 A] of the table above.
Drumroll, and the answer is 1.1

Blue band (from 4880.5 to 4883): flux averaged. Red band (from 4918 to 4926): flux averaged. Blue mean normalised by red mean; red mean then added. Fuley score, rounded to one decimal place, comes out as 55.8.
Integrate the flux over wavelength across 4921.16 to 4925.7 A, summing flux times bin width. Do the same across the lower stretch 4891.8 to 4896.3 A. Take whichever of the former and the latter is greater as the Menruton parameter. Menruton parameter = 259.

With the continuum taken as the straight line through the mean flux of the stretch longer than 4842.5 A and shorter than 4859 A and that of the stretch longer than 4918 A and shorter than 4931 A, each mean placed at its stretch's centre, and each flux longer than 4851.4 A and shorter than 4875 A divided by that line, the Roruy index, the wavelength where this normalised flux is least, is 4863.15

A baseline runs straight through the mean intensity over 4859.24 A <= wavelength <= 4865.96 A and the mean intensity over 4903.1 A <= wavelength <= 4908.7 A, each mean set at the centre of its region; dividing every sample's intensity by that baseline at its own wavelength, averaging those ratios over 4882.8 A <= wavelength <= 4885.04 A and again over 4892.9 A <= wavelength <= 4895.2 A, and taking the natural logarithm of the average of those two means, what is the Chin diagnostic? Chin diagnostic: 0.048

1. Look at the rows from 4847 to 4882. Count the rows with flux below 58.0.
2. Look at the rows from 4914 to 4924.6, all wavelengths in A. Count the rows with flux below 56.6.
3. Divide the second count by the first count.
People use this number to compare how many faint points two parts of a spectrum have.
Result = 0.3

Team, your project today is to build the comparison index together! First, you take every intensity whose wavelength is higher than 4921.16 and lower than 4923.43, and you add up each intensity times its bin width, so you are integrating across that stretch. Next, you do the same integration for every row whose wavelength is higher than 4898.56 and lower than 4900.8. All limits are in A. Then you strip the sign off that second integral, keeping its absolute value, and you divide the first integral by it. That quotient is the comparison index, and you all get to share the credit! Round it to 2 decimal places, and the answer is 0.88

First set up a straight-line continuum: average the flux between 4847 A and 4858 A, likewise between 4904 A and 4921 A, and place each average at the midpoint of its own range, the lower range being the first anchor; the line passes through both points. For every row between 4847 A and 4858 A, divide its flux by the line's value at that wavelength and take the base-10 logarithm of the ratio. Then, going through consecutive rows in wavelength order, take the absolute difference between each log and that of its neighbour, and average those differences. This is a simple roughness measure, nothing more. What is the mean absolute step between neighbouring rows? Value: 0.0037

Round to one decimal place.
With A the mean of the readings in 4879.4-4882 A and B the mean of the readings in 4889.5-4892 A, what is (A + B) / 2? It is 57.3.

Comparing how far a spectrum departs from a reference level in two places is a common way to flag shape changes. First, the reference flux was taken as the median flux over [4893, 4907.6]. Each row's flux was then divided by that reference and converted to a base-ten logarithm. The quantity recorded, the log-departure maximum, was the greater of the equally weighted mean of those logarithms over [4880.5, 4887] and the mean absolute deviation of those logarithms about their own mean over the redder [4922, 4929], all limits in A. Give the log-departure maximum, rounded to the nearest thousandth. 0.013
